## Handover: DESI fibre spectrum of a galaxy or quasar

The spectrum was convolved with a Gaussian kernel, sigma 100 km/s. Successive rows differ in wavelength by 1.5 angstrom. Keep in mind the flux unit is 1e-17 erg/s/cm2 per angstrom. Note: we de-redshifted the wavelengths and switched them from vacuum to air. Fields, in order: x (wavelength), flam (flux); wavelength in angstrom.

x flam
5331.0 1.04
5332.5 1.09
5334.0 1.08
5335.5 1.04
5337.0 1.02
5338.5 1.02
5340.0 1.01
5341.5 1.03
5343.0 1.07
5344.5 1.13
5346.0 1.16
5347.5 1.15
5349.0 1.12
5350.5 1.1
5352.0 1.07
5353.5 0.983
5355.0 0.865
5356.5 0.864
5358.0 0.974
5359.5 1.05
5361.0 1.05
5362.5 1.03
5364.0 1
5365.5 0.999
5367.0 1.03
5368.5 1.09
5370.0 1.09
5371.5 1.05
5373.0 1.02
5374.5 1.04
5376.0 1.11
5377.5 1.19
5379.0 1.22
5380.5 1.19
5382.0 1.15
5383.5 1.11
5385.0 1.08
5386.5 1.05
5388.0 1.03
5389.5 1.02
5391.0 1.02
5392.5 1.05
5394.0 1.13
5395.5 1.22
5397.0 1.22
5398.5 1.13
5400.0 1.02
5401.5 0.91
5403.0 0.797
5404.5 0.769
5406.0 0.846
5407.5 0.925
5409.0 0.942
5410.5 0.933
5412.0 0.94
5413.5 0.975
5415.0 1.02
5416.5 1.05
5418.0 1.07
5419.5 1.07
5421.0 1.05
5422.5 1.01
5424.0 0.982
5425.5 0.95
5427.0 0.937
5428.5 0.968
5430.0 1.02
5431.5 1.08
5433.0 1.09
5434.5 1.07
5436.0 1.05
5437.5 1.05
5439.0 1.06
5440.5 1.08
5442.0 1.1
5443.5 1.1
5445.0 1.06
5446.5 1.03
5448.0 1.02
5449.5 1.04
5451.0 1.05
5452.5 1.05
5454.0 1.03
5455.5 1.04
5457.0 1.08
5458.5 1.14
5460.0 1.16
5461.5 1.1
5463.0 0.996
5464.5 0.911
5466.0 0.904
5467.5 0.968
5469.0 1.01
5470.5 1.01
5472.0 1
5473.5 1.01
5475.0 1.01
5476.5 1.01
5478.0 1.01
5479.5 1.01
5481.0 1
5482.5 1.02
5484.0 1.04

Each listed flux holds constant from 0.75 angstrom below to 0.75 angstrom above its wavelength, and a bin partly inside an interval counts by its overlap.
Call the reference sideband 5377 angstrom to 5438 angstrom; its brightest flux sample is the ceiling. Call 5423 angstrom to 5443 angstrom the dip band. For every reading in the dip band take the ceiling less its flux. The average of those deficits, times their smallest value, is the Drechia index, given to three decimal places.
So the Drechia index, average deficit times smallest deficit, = 0.022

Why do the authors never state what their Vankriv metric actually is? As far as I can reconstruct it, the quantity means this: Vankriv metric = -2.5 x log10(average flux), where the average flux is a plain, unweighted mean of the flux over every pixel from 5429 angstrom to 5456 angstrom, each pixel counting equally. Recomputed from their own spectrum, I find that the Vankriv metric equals -0.06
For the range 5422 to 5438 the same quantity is -0.02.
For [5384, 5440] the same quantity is -0.02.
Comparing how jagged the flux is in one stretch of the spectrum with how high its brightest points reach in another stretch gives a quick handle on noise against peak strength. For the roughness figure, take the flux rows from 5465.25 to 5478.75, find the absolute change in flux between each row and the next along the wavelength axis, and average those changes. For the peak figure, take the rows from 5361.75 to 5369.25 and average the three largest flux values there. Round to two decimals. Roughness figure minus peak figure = -1.03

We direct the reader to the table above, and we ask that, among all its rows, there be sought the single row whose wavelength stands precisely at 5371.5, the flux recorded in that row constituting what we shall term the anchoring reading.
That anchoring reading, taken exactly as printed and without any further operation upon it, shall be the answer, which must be 1.05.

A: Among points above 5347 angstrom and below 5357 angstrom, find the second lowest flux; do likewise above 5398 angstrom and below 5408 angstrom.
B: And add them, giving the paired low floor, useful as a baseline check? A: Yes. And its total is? 1.66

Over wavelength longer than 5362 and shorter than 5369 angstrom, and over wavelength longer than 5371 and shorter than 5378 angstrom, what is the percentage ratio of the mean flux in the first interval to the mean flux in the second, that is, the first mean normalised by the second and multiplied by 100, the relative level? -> 95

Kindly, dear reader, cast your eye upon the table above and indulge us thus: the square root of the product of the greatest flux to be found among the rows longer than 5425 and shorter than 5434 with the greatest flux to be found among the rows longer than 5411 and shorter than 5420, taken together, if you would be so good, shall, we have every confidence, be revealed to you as 1.08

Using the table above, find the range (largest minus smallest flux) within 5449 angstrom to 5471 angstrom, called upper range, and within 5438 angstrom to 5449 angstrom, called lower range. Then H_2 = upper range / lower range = 3.2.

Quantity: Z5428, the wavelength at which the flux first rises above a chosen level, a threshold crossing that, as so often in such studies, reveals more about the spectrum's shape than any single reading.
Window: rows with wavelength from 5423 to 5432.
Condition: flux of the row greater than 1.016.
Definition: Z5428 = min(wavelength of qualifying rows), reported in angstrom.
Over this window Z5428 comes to 5430.0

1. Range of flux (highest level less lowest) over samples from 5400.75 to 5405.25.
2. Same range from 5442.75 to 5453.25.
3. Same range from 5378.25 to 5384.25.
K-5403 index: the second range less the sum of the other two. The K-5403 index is -0.171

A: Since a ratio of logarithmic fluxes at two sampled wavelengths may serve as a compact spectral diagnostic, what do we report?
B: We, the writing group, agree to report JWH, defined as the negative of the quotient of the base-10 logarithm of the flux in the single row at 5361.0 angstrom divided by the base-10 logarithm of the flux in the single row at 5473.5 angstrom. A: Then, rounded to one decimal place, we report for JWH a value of -4.9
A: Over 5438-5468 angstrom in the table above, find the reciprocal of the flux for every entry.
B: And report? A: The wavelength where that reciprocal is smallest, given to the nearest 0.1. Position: 5460.0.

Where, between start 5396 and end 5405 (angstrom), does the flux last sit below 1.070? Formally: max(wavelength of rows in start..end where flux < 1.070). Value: 5404.5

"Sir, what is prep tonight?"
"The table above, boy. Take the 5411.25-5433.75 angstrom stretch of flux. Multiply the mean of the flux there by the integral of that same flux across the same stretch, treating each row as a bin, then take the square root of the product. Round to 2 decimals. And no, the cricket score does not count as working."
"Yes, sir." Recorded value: 4.81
